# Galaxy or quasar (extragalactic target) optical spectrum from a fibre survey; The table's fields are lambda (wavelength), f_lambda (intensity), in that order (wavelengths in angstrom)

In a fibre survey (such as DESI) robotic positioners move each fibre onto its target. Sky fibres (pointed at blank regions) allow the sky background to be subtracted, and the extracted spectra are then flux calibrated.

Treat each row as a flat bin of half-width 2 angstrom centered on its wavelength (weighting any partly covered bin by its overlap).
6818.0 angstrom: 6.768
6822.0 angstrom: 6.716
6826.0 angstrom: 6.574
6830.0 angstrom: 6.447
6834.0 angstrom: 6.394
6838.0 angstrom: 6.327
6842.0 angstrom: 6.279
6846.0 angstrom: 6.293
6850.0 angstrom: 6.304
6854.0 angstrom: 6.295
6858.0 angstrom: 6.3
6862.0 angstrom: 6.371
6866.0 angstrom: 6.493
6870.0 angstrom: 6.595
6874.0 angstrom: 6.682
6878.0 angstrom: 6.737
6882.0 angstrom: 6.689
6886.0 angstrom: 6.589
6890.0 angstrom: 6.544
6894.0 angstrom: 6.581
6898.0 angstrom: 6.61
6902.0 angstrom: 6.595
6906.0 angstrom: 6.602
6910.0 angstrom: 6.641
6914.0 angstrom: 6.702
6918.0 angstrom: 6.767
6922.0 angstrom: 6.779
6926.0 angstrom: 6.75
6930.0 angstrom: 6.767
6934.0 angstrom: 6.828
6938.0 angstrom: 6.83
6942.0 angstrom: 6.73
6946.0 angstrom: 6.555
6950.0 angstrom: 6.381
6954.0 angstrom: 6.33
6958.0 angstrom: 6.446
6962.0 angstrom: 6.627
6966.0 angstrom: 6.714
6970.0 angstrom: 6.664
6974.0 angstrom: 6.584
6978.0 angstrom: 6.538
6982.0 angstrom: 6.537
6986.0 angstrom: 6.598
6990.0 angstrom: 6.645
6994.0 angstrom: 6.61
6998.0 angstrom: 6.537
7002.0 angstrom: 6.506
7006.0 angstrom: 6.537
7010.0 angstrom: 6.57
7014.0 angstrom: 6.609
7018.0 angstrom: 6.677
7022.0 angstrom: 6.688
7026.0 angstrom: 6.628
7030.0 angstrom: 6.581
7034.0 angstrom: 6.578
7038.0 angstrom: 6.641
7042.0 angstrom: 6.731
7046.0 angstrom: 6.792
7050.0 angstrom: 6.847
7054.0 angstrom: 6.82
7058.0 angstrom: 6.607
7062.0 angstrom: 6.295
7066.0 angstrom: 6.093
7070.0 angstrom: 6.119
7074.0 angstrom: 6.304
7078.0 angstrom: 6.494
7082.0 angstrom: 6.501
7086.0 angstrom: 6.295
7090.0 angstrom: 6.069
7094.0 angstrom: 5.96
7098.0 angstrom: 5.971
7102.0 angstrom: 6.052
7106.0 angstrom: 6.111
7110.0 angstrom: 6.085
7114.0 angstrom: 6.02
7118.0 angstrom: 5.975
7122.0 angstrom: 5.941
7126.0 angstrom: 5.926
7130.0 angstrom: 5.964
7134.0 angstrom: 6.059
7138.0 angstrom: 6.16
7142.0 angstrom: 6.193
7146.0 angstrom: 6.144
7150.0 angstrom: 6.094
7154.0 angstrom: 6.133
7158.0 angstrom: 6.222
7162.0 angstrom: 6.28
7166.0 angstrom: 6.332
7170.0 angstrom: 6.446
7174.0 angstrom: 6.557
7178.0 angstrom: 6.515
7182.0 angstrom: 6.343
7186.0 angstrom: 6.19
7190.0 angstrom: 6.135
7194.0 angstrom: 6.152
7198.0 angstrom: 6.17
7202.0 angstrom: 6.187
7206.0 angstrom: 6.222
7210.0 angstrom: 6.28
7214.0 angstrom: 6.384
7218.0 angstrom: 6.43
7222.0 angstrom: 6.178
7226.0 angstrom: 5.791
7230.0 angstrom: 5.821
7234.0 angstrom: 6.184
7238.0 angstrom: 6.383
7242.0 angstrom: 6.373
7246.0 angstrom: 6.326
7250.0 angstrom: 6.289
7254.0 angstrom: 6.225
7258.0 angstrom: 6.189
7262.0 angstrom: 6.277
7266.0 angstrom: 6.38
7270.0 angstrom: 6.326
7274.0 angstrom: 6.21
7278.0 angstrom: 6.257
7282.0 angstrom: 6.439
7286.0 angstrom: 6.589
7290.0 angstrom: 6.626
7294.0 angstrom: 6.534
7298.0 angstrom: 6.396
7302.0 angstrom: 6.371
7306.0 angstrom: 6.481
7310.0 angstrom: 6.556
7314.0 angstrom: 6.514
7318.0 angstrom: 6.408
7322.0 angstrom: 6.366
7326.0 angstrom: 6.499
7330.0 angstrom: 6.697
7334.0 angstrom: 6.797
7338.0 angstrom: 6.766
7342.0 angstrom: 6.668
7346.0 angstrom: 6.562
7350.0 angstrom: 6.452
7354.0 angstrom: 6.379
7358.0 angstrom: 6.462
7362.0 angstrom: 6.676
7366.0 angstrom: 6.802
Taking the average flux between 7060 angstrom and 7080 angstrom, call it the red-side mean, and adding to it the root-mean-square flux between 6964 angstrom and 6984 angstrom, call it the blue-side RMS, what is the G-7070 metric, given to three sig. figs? 12.9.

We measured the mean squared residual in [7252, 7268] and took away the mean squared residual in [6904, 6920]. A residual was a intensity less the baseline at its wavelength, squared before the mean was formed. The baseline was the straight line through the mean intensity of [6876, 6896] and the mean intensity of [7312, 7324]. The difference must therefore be 0.033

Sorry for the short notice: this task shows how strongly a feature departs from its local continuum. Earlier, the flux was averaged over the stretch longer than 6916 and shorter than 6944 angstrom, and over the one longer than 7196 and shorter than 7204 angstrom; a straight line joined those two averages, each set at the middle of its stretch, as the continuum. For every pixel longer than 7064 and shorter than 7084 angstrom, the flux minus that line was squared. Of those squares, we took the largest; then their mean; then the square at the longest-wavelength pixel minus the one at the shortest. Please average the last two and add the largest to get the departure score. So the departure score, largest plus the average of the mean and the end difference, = 0.11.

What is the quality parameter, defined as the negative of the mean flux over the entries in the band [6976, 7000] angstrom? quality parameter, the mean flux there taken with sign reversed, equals -6.58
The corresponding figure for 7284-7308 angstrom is -6.50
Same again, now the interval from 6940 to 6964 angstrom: -6.51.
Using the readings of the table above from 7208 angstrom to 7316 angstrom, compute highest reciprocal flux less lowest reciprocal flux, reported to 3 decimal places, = 0.022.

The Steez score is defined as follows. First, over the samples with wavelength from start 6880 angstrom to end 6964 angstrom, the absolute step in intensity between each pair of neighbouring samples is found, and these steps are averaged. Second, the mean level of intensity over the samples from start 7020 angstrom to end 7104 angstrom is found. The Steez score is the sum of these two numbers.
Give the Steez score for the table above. 6.50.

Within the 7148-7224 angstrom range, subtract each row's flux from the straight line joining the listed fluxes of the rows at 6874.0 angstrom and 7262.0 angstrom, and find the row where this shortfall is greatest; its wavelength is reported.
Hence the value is 7150.0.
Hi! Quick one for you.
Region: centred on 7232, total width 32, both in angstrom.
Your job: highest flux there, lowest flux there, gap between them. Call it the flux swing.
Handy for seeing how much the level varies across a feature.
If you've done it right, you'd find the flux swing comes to 0.64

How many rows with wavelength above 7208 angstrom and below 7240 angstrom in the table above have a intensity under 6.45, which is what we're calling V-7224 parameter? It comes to 8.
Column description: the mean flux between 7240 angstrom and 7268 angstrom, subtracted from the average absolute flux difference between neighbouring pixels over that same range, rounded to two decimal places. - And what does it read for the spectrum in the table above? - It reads -6.23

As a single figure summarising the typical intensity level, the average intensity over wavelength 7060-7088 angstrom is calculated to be 6.30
